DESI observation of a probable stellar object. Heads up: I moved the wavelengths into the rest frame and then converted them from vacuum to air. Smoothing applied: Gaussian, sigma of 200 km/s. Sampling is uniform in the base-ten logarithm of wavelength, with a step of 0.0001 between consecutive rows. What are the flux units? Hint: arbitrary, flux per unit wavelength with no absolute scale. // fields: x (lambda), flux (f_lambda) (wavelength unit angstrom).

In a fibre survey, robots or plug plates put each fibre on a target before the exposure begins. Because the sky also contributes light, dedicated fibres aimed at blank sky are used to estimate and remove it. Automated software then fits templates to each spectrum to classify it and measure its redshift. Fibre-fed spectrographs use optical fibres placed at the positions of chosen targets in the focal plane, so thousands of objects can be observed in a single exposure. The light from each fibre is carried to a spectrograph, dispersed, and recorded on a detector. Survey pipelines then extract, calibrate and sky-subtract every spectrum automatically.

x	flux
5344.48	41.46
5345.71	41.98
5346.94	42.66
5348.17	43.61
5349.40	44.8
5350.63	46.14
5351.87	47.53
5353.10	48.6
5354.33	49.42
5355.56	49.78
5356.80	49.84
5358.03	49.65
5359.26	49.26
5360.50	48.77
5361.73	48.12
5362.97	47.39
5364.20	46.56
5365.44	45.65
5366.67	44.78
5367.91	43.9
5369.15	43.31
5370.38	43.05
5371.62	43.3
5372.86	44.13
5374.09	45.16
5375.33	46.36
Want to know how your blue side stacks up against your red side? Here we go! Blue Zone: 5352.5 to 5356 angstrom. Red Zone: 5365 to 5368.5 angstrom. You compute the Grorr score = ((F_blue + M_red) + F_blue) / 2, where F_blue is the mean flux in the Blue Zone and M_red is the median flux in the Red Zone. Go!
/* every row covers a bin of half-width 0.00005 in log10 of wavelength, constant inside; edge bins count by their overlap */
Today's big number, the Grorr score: 71.7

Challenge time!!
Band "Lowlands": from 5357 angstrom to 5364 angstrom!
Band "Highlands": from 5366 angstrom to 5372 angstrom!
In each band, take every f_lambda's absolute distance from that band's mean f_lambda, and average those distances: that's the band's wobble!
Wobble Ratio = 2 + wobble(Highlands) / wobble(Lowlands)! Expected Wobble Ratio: 2.76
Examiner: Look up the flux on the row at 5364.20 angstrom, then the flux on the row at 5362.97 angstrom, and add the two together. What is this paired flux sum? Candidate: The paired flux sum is 94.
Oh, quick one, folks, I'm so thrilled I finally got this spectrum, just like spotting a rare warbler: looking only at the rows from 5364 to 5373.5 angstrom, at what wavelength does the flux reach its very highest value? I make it 5364.20 angstrom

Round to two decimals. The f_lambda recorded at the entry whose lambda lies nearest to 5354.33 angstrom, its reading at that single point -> 49.42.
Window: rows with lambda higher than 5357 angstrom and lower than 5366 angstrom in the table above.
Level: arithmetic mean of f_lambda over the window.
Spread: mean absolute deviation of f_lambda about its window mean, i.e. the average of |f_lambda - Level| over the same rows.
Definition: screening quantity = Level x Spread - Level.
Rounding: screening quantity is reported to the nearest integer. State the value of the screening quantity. 9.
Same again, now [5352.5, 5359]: -32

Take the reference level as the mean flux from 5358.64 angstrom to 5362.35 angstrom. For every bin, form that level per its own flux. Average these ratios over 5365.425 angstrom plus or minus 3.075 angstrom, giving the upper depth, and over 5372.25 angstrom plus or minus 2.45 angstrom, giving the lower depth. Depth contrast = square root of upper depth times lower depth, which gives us 1.09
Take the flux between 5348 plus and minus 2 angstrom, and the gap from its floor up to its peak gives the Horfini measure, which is 2.1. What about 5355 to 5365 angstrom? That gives 3.3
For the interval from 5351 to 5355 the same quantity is 1.9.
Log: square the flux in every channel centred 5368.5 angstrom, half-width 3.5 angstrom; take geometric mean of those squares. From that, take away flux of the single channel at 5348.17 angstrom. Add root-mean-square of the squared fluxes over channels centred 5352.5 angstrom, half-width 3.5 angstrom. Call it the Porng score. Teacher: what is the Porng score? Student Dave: 4177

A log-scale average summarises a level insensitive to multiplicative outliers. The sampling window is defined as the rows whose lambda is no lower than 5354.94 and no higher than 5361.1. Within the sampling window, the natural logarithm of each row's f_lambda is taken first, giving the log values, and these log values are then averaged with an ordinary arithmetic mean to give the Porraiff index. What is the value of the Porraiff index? 3.90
